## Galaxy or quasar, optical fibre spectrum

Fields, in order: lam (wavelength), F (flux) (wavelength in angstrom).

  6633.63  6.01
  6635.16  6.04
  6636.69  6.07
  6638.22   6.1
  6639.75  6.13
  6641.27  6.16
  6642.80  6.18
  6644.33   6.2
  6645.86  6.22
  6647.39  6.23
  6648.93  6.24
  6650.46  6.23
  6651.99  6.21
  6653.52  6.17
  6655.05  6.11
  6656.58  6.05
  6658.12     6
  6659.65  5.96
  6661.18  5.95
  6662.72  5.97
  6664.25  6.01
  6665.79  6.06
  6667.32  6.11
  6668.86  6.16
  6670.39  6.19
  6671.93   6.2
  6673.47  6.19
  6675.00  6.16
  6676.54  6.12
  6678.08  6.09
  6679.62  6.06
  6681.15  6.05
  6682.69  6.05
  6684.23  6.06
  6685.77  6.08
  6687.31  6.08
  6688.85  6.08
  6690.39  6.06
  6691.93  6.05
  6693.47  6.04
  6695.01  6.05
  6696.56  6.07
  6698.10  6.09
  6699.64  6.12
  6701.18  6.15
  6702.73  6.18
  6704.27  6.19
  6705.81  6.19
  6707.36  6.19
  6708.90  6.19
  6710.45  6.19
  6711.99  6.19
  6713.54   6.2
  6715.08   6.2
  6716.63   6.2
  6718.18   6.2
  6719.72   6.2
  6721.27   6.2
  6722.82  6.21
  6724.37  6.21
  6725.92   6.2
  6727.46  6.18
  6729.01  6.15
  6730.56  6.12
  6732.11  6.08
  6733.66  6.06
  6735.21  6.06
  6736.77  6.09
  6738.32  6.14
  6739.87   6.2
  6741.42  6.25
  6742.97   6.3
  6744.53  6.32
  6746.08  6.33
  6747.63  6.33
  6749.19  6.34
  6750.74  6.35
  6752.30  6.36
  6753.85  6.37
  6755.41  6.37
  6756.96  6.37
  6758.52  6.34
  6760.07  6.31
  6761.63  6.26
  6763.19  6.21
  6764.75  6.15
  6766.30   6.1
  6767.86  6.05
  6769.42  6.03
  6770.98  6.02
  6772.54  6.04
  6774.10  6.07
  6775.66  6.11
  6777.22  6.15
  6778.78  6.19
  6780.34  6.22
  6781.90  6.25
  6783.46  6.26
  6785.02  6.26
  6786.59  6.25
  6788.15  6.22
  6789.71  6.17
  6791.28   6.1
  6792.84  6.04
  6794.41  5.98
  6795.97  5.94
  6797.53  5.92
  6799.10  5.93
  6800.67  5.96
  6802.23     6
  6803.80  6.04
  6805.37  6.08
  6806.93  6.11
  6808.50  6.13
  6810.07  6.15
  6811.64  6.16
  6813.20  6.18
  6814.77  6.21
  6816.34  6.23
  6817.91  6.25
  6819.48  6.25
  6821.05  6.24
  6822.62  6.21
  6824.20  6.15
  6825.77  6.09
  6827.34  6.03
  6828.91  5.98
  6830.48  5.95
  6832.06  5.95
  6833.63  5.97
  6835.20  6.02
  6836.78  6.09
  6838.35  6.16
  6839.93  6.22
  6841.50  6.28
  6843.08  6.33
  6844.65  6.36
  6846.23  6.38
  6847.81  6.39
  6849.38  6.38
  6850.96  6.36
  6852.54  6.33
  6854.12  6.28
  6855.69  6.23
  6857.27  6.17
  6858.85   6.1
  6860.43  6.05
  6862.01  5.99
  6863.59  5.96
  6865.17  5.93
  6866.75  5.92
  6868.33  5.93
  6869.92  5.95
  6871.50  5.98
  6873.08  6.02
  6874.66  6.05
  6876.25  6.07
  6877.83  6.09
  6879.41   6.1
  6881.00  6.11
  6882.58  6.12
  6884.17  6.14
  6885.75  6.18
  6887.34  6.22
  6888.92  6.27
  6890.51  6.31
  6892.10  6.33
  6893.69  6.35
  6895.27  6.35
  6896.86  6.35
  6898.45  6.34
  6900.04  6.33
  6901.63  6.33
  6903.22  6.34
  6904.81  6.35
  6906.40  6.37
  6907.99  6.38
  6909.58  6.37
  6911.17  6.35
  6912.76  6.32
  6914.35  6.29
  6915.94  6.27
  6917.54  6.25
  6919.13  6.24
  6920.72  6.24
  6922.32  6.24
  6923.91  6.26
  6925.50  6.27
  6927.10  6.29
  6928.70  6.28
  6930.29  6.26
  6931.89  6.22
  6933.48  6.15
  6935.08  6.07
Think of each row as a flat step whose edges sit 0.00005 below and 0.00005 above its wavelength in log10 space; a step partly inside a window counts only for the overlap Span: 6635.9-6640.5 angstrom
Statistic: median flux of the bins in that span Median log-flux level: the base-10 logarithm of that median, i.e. 0.785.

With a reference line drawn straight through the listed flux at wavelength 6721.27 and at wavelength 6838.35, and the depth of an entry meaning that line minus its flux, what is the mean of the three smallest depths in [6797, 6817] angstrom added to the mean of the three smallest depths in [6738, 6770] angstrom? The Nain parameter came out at -0.22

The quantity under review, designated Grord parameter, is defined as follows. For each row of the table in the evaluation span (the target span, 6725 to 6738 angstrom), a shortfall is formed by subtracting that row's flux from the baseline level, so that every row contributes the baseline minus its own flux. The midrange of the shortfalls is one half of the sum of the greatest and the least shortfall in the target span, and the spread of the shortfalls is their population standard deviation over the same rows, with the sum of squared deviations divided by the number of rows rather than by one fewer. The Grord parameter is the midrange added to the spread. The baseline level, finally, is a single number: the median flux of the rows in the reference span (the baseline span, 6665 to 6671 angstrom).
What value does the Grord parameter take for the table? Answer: 0.056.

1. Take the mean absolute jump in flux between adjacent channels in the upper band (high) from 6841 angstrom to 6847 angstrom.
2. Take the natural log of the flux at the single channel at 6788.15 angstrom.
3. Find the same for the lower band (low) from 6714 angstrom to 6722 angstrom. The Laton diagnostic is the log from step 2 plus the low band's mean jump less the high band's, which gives 1.79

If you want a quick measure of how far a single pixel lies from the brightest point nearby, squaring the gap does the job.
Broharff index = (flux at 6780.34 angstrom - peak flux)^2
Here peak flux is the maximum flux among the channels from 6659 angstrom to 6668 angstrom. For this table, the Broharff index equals 0.012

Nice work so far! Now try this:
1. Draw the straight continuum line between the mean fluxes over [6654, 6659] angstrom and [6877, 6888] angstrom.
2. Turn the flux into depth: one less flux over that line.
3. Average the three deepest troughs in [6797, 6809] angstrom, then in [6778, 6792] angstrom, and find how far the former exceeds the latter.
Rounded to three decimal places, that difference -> 0.036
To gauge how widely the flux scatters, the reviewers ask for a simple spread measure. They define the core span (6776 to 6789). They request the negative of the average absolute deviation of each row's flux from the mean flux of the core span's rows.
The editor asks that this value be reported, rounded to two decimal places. -0.03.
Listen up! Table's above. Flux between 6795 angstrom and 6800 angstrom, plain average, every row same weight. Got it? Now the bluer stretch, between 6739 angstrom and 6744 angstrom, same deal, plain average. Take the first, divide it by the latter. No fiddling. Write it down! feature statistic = 0.95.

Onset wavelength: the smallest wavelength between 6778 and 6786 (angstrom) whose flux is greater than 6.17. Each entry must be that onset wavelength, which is 6778.78 angstrom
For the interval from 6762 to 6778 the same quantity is 6763.19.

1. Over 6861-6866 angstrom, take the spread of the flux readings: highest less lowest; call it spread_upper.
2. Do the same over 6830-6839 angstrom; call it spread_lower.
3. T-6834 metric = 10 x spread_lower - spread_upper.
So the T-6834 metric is 2.0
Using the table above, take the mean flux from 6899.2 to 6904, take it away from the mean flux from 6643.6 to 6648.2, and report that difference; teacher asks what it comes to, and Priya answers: -0.12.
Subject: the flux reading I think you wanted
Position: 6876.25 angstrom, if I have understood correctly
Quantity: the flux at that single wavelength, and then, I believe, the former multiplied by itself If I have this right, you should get 36.8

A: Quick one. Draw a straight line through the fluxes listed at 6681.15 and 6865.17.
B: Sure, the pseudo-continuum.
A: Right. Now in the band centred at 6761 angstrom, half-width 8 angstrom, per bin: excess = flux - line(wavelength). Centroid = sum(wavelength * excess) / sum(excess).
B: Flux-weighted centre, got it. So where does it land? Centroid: 6759.0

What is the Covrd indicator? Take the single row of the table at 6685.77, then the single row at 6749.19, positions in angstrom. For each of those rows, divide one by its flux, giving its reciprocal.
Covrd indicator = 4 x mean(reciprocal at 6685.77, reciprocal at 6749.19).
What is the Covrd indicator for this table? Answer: 0.644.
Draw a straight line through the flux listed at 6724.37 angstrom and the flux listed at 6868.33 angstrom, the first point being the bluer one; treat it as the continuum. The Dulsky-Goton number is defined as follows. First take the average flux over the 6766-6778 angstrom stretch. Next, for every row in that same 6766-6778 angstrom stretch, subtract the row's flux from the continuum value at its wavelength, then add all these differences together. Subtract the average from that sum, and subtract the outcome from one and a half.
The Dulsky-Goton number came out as 7.2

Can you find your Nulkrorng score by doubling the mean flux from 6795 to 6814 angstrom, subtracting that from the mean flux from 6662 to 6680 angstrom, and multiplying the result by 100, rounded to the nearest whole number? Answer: -599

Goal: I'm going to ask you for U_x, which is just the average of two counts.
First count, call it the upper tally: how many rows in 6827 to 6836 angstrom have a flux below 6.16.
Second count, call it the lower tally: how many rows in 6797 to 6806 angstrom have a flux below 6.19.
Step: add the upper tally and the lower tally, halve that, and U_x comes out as 6.0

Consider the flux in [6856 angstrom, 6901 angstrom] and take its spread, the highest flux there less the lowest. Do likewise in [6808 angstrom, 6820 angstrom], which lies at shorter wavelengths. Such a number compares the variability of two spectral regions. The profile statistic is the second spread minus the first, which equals -0.31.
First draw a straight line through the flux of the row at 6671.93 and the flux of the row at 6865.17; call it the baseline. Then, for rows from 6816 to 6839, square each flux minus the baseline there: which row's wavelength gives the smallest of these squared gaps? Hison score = 6828.91 angstrom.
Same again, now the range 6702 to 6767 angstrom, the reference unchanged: 6730.56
